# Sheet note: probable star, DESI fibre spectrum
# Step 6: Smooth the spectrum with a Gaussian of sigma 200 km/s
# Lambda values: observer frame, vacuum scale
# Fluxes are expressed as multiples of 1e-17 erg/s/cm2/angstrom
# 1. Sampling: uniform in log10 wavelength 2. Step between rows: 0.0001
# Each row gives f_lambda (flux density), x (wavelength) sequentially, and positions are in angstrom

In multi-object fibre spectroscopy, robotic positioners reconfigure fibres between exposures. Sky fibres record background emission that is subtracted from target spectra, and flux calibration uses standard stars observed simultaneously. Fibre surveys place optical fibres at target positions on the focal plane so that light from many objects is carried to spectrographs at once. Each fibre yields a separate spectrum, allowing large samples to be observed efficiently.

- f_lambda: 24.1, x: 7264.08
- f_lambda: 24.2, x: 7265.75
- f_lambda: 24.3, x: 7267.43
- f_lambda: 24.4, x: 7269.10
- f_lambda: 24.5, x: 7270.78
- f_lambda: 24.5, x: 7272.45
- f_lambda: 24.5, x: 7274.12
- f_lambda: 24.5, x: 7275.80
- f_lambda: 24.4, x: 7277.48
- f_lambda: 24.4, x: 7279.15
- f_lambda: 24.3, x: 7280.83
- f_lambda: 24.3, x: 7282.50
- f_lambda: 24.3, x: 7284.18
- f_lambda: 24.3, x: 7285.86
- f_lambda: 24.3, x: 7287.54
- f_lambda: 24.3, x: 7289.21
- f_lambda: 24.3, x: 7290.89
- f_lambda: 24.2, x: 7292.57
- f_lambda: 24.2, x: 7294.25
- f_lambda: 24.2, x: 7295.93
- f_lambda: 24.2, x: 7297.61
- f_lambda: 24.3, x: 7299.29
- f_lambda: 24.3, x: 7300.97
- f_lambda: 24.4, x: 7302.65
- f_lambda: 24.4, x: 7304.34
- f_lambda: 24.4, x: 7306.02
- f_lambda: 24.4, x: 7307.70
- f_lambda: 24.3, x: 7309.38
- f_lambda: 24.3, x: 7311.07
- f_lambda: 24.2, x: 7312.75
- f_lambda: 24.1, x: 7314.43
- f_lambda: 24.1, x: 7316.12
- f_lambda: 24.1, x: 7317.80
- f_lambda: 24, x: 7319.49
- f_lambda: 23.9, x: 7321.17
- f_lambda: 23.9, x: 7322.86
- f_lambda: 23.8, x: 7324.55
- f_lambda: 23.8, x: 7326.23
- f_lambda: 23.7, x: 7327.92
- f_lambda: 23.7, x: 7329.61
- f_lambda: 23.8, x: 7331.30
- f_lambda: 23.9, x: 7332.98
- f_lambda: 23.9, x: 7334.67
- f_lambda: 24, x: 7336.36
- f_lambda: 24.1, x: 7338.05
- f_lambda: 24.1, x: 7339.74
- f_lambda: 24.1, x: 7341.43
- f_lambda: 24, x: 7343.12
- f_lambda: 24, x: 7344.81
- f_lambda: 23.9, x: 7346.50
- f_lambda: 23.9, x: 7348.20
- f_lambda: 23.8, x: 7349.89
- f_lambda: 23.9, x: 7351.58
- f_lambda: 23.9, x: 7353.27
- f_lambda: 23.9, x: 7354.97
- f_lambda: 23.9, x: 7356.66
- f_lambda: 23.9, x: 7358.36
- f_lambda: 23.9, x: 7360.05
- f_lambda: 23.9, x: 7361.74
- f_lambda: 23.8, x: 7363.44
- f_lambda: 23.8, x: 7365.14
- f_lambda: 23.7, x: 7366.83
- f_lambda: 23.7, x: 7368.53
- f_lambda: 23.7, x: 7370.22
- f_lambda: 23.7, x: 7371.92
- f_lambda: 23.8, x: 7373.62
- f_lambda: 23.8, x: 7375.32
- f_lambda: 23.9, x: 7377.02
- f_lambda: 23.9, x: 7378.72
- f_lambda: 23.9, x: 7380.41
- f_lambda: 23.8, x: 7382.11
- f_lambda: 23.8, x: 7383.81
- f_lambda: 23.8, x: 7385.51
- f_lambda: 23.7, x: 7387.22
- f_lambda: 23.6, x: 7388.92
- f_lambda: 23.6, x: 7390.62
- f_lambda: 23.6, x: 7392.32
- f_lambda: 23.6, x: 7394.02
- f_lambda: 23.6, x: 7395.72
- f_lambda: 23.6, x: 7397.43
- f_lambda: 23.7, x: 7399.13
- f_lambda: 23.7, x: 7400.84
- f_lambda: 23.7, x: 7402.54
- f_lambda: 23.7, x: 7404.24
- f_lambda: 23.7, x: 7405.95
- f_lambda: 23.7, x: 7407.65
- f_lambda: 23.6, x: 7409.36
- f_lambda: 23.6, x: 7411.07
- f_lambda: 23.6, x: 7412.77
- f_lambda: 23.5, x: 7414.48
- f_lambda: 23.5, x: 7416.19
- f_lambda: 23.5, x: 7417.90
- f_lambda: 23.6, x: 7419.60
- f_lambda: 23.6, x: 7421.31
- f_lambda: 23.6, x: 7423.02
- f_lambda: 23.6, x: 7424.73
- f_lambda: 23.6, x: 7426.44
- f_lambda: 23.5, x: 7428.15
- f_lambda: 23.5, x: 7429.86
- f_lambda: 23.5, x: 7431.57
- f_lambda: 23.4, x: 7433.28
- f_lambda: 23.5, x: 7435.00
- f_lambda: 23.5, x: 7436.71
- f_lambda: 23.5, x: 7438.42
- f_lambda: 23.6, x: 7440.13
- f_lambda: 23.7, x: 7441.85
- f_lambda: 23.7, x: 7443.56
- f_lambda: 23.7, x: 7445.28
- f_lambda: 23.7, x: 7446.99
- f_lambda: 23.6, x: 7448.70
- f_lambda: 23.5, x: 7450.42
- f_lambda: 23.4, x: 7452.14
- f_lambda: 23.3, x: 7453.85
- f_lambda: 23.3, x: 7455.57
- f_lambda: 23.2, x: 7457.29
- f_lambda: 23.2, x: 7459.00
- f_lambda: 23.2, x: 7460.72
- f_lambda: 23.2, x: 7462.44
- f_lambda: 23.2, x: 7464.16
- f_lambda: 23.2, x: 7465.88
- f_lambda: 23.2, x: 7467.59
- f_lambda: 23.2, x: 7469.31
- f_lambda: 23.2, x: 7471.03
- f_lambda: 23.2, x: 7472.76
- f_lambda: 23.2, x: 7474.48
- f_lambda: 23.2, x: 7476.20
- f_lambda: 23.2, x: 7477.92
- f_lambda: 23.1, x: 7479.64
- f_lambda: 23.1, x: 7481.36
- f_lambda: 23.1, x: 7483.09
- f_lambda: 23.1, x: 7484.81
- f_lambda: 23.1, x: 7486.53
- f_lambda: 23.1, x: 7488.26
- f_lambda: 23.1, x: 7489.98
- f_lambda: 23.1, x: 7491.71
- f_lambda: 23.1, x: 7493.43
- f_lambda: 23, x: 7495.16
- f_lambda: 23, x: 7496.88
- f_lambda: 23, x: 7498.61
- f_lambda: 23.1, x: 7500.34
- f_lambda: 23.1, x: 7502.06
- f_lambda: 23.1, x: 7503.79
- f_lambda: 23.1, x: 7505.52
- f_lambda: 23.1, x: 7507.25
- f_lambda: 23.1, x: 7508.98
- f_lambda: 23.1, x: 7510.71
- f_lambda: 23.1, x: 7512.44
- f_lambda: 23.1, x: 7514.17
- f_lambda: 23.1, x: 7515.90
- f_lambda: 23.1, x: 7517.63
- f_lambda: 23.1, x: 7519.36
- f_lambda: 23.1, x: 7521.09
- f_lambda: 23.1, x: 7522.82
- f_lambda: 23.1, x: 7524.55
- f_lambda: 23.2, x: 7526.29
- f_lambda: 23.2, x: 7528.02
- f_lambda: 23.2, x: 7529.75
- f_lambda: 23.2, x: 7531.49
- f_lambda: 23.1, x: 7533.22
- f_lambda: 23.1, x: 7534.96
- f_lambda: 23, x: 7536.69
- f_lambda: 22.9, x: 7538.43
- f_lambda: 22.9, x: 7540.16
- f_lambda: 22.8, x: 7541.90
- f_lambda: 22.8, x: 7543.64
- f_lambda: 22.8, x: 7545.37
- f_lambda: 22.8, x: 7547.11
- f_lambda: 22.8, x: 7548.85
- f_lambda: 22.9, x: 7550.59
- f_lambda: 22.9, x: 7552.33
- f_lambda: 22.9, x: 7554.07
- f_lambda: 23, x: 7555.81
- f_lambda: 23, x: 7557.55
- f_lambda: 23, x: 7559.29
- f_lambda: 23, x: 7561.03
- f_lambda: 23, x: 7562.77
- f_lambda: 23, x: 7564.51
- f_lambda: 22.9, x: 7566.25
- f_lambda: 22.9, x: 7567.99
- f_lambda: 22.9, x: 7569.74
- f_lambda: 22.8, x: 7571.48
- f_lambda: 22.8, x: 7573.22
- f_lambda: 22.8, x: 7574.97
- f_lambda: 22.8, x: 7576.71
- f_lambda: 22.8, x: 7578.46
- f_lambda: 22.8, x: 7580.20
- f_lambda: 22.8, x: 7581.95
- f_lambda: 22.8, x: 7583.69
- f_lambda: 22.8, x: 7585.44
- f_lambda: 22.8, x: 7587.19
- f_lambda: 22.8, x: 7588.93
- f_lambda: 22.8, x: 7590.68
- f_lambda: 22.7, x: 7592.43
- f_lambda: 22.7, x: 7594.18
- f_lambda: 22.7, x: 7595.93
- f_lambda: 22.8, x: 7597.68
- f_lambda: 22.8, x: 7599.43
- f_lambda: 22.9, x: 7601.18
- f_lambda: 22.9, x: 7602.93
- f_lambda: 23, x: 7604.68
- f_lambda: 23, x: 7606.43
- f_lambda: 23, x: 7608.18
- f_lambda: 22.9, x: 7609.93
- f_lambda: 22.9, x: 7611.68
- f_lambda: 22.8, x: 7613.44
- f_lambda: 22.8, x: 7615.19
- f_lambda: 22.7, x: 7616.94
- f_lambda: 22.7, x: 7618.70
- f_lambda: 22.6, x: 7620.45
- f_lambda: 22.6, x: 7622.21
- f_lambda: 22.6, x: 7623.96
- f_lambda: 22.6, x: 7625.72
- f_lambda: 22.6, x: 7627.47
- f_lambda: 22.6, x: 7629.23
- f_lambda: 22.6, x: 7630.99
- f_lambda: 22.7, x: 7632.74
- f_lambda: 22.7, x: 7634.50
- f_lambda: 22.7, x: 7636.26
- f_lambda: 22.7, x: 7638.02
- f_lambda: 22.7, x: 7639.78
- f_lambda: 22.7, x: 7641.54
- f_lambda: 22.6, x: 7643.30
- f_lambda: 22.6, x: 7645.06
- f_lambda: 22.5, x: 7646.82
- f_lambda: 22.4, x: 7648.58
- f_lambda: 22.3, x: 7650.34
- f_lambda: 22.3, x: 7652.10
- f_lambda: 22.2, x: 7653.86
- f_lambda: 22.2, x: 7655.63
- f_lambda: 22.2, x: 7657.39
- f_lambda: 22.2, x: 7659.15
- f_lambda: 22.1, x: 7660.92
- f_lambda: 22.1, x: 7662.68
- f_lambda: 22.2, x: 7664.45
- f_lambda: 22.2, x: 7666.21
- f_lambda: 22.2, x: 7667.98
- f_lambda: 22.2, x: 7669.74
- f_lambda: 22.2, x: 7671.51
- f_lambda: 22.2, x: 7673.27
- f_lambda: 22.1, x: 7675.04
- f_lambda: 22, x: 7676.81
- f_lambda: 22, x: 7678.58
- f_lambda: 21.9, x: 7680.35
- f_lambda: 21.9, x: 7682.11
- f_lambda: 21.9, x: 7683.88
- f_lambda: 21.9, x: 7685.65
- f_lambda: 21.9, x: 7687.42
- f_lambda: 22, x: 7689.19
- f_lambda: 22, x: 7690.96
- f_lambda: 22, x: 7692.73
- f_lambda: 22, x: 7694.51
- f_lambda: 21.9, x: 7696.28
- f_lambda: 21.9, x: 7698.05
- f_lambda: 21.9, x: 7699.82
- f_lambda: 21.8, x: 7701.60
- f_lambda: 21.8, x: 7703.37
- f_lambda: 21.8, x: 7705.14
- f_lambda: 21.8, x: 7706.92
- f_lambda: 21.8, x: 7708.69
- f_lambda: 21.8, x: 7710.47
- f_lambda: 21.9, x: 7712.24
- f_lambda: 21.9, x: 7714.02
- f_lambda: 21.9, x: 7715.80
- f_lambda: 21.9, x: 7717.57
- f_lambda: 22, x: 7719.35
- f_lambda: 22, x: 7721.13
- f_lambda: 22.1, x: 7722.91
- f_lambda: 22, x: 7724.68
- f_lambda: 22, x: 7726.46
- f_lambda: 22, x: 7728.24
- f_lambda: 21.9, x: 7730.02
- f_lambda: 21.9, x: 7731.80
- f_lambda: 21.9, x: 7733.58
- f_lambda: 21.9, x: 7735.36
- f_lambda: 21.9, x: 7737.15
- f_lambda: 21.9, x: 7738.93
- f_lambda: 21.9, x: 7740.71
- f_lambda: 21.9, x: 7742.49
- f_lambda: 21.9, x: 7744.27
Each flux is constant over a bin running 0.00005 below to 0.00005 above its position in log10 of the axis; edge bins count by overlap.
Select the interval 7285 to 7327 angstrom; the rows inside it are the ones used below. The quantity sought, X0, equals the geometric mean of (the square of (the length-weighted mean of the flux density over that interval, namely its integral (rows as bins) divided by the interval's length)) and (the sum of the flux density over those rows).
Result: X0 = 595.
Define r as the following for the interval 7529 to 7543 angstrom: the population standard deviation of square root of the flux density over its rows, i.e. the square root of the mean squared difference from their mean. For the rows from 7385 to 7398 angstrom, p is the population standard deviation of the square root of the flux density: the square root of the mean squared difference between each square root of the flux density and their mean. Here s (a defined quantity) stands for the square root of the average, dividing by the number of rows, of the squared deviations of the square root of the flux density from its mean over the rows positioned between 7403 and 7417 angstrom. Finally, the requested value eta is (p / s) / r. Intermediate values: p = 0.007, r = 0.0145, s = 0.0080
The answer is 61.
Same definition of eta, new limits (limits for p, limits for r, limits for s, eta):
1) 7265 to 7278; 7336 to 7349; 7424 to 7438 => 217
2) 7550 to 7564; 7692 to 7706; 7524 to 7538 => 84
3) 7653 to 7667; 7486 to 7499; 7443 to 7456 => 54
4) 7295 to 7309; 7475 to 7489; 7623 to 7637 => 367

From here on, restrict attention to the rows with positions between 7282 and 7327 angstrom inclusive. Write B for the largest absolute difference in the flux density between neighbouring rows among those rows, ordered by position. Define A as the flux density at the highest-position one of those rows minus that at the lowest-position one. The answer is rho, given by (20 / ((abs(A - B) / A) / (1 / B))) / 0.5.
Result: -333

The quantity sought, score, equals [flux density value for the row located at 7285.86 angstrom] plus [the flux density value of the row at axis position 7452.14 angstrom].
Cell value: 47.7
